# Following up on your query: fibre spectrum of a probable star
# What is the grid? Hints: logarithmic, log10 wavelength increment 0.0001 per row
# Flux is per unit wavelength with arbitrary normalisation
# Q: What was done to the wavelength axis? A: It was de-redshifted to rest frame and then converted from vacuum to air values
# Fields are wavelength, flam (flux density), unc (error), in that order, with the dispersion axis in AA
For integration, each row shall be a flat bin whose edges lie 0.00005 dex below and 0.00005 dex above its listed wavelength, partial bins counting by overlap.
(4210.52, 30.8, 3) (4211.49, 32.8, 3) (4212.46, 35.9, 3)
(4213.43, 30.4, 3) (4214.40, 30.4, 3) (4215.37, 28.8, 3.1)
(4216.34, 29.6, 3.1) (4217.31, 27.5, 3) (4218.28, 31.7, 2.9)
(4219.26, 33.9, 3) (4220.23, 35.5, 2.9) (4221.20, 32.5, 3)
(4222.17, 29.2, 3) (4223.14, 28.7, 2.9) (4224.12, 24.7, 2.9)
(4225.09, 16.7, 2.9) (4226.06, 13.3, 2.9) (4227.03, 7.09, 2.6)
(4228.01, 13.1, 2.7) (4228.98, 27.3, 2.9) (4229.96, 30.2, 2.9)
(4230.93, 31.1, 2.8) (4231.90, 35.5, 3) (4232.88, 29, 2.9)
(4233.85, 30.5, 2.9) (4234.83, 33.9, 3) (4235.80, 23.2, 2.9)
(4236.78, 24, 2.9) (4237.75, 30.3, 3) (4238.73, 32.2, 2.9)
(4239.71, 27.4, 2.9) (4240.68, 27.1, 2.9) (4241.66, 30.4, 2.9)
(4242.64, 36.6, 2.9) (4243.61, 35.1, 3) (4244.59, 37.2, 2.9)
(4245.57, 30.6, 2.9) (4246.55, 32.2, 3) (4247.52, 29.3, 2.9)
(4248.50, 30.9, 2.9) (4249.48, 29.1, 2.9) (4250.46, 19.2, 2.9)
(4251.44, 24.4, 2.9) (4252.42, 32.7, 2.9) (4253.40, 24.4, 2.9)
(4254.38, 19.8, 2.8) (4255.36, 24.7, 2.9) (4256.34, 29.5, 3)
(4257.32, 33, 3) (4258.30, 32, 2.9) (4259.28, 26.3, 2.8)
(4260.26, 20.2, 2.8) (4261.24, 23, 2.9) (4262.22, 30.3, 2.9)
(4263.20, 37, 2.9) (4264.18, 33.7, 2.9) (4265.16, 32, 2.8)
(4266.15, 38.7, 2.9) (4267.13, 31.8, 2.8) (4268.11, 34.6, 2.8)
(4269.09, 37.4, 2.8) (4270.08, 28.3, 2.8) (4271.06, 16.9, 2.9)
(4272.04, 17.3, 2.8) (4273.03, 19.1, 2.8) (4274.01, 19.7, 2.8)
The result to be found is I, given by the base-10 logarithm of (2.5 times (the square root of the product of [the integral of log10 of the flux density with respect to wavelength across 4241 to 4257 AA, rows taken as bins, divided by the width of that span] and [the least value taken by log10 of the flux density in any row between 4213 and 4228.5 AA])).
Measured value 0.44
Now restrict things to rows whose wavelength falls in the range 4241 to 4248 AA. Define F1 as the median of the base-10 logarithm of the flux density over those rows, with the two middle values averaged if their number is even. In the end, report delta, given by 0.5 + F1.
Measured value 2.01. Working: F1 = 1.51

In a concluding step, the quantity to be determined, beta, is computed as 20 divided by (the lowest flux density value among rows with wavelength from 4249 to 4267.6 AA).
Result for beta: 1.04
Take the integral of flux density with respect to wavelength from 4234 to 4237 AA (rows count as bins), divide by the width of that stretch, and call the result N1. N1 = 27.7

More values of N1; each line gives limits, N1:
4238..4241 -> 29.1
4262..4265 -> 33.8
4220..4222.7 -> 32.1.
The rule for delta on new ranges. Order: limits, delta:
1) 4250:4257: 1.89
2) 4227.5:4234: 1.98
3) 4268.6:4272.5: 1.84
